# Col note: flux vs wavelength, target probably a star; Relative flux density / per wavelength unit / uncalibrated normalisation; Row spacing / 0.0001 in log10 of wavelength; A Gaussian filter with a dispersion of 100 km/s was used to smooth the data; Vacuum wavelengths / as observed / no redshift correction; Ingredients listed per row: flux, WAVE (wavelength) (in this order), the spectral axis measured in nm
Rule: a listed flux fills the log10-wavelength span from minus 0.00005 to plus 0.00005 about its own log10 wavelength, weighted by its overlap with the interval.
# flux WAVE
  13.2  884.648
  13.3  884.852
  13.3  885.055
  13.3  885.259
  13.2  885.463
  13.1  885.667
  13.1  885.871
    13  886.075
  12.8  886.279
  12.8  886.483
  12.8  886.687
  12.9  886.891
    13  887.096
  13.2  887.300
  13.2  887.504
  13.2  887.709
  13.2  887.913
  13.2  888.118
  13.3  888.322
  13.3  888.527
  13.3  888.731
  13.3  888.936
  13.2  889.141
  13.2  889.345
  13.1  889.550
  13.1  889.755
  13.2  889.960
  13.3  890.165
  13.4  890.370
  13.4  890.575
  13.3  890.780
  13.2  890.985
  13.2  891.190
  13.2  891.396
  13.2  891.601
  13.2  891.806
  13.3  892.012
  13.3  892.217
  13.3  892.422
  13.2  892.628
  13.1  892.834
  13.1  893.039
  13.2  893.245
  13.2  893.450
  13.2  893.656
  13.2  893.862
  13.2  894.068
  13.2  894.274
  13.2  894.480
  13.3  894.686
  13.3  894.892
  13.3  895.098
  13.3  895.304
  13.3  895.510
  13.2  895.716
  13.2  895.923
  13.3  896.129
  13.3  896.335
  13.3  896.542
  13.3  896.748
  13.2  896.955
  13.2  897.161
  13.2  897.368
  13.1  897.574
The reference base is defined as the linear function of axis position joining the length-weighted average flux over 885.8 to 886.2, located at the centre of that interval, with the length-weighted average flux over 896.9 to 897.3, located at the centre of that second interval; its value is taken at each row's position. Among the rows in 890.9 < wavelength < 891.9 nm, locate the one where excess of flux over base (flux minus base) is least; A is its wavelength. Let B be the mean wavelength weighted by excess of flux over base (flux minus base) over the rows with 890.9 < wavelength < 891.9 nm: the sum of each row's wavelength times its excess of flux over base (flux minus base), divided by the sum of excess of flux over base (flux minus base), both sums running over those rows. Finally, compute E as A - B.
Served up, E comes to 0.43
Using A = 891.806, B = 891.38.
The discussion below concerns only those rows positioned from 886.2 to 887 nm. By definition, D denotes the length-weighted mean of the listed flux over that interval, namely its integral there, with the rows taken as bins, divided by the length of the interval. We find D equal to 12.8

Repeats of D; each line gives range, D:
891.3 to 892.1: 13.2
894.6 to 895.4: 13.3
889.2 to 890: 13.2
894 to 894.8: 13.2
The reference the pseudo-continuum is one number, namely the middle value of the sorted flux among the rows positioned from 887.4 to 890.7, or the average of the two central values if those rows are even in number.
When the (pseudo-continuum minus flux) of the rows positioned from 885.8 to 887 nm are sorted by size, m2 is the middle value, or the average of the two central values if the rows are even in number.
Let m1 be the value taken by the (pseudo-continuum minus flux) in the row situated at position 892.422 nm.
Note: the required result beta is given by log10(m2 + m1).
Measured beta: -0.60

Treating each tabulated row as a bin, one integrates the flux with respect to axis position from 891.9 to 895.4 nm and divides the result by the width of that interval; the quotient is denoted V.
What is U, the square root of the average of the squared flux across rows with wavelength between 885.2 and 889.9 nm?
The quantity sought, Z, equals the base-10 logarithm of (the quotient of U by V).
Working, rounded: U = 13.1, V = 13.2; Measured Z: -0.003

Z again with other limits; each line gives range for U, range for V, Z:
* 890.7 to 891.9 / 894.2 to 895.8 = -0.002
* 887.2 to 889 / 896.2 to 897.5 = 0.000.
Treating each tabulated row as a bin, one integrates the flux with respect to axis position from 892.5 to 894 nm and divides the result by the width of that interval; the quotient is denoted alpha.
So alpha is 13.2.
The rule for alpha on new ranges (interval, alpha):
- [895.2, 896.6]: 13.3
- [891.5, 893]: 13.2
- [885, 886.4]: 13.1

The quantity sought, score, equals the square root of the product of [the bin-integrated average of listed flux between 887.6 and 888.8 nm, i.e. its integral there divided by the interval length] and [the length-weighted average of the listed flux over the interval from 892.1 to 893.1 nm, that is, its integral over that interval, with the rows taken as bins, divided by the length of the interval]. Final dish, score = 13.2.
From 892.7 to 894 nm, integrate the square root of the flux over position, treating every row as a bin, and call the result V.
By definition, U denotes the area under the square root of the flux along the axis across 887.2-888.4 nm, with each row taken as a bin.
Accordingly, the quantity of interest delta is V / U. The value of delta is 1.08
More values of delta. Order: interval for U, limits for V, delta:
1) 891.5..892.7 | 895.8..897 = 1.00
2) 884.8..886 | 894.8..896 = 1.00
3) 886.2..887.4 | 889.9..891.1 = 1.02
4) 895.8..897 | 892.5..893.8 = 1.08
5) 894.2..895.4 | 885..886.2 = 1.00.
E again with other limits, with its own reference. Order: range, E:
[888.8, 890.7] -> -0.17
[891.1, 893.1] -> 1.15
